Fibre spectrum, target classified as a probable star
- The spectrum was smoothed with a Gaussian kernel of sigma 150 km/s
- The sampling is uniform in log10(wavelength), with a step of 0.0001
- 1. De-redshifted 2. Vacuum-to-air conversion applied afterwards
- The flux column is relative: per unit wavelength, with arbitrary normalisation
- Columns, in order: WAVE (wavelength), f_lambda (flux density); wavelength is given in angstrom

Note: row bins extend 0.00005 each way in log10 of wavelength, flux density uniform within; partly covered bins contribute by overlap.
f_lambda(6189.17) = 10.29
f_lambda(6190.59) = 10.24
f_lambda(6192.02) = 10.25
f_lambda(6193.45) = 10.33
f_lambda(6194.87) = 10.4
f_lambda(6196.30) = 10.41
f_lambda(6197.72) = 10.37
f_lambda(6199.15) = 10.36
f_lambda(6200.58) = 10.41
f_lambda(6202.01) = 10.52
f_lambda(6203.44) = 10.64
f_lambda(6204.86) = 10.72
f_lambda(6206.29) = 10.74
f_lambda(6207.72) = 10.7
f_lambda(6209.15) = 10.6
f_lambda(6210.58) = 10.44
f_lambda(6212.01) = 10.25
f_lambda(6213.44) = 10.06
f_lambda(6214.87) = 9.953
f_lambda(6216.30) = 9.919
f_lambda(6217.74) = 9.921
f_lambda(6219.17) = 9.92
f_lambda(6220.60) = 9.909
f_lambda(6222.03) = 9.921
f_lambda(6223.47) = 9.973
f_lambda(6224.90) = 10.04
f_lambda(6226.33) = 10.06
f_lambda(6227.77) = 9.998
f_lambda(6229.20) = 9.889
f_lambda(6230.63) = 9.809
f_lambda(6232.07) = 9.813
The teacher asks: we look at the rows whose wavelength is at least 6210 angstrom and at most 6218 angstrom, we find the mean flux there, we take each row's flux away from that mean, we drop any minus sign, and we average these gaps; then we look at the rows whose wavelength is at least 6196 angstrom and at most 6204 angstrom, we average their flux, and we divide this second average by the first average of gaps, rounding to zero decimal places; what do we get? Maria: 62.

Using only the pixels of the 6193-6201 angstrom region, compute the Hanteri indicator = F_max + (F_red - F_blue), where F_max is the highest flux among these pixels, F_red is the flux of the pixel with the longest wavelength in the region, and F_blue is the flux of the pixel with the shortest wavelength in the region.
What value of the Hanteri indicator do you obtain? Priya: 10.5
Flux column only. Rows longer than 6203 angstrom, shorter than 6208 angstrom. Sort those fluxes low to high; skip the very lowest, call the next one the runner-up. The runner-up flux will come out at 10.7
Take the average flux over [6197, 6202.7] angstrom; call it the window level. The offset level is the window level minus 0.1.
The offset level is 10.3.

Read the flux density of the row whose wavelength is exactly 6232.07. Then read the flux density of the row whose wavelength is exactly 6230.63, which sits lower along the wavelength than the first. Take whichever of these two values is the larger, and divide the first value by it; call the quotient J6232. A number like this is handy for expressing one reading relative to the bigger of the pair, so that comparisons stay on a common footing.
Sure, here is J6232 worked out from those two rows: 1.00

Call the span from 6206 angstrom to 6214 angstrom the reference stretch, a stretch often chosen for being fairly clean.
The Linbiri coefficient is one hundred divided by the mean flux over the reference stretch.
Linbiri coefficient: 9.6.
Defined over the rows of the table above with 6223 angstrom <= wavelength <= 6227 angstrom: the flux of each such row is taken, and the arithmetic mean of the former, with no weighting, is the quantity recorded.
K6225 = 10.0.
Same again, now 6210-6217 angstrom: 10.1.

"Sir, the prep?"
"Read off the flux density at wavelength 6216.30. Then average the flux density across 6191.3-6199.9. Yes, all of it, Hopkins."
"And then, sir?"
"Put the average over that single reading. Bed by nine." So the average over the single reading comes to 1.04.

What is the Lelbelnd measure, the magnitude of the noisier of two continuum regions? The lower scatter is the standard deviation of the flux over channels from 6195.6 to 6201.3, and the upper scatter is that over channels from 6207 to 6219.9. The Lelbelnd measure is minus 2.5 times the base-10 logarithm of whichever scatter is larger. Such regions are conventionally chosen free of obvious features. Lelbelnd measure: 1.3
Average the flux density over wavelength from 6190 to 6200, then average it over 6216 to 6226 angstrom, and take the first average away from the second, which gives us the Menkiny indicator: -0.39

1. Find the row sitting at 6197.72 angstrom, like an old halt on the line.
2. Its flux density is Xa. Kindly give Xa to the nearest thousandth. 10.370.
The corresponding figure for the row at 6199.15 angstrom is 10.360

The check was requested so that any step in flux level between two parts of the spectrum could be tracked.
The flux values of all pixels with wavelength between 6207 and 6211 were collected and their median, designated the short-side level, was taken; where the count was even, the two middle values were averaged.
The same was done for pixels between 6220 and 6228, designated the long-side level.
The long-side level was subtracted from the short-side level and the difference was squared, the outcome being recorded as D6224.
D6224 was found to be 0.38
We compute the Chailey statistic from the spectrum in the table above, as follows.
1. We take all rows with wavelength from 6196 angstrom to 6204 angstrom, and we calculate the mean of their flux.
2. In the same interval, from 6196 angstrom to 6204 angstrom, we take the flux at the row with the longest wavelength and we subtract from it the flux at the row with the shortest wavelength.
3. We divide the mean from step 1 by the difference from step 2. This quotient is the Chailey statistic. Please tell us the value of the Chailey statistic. 45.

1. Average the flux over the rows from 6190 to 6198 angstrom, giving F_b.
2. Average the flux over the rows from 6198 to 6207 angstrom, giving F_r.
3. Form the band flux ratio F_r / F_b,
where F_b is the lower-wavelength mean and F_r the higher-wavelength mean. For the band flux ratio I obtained 1.02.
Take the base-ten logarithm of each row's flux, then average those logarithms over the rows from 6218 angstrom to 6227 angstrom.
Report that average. 0.999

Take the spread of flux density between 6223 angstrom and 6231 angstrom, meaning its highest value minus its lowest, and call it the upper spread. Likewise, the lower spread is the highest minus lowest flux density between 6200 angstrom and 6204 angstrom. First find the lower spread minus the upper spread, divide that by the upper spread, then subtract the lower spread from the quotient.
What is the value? -0.31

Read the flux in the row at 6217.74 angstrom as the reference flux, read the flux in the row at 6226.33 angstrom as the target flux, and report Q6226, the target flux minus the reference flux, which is 0.1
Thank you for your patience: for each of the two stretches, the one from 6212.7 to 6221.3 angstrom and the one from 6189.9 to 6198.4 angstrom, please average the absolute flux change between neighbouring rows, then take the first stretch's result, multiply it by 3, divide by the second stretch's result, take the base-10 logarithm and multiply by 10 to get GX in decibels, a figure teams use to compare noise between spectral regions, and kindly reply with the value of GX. 3.5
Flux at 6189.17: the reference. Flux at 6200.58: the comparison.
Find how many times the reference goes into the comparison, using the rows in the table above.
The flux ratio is 1.01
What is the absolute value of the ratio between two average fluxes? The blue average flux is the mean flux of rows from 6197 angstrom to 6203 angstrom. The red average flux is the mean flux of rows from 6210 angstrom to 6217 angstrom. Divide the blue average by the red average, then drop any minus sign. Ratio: 1.03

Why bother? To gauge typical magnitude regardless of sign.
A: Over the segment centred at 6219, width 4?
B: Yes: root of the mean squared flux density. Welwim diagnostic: 9.9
